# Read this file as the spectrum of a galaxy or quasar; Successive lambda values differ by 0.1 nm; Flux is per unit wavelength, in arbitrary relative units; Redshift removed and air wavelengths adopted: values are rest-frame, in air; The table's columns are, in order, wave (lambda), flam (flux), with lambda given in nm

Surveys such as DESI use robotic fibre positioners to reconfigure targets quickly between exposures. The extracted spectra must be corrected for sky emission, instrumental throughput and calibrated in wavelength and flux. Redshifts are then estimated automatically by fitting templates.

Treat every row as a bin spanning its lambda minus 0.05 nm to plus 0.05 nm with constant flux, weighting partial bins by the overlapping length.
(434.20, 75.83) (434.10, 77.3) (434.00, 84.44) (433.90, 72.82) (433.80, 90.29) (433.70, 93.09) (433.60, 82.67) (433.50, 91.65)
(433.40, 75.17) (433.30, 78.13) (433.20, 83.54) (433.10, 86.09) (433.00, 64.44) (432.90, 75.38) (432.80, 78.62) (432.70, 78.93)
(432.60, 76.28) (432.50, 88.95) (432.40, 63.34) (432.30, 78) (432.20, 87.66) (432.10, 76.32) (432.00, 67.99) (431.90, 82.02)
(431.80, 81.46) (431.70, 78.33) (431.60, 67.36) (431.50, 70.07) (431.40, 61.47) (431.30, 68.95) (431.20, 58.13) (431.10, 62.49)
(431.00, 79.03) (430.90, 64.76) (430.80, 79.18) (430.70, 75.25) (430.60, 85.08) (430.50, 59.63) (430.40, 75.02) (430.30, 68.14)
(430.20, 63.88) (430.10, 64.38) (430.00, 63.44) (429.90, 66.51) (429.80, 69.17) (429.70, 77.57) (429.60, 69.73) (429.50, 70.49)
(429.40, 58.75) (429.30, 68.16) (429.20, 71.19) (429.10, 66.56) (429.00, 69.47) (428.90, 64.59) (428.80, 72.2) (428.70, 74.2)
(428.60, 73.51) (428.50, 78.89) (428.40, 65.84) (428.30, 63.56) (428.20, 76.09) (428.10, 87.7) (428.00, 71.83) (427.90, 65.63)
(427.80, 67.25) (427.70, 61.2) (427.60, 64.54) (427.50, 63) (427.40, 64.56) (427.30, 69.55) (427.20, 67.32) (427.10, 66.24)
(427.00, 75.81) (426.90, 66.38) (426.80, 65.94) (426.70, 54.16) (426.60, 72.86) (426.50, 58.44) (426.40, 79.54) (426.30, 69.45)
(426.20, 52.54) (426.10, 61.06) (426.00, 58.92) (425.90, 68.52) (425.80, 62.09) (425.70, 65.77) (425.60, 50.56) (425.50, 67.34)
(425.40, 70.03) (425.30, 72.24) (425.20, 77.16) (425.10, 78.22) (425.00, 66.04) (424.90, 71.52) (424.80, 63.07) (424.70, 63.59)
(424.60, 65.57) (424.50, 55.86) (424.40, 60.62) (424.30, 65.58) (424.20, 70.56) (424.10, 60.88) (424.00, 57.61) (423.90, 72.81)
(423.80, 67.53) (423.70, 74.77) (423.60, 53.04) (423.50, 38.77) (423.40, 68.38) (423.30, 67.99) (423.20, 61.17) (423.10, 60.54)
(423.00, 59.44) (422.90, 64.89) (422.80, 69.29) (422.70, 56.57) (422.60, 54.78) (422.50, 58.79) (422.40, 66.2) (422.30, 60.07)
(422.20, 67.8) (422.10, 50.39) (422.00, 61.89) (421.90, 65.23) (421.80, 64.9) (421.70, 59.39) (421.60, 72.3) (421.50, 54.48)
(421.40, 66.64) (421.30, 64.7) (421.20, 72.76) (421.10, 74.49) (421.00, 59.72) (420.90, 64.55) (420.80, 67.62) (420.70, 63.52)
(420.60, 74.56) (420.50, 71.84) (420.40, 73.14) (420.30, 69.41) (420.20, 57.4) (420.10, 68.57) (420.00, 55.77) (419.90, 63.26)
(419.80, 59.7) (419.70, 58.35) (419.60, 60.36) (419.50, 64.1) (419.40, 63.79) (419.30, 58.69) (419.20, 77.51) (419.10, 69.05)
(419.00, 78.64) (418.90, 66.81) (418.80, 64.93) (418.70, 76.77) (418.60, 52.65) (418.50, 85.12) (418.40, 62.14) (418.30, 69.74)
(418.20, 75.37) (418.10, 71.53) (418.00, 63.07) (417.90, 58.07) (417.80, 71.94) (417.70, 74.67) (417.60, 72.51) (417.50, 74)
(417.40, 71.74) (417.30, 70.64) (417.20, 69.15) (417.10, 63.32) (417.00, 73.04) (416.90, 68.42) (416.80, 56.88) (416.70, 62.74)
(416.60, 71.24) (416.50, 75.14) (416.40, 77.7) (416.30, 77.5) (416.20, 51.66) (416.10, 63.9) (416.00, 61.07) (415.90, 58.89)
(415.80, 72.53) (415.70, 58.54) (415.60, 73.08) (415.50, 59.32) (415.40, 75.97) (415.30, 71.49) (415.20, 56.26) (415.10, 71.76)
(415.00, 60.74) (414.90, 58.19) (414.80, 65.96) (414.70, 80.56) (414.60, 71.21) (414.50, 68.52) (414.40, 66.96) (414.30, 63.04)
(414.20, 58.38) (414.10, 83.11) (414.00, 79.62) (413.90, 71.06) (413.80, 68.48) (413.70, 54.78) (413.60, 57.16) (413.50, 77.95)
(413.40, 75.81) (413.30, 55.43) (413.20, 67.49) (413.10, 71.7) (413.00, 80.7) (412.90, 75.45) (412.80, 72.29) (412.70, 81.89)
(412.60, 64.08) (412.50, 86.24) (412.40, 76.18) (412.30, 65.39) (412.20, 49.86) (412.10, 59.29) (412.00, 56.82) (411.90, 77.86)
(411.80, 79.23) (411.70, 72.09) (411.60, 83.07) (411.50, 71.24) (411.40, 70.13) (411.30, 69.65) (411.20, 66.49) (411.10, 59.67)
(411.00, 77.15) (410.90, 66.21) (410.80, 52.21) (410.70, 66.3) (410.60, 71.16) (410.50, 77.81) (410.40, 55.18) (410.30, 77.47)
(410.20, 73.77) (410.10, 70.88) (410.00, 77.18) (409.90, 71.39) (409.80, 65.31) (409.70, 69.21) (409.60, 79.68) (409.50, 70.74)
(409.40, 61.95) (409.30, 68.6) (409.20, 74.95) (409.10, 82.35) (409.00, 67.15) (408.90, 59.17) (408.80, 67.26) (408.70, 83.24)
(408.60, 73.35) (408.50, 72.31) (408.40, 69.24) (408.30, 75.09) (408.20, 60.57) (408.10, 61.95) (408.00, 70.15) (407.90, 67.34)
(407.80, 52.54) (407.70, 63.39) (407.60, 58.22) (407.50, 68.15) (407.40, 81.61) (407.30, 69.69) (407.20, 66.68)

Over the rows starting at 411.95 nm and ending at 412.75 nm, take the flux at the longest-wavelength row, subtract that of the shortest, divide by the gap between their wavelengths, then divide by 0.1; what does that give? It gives 358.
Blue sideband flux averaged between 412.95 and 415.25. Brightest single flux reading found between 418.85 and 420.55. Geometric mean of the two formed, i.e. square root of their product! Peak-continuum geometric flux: 73.1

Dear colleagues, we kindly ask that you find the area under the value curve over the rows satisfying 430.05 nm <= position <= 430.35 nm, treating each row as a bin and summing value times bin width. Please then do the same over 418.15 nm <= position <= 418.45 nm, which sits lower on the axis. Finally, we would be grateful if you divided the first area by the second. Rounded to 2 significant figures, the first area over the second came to 0.95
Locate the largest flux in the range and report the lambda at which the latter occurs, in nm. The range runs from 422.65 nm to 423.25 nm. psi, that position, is 422.80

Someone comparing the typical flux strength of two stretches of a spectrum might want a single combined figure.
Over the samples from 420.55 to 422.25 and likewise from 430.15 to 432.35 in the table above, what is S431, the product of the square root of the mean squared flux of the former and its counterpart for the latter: 4753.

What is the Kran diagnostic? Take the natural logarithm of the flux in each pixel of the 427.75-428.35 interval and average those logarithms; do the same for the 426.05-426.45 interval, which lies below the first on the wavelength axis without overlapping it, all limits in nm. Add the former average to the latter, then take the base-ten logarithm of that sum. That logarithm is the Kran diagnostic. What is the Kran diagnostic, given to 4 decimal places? 0.9265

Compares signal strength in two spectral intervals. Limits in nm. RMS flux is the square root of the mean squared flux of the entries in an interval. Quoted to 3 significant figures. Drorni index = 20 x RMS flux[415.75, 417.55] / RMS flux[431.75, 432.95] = 17.4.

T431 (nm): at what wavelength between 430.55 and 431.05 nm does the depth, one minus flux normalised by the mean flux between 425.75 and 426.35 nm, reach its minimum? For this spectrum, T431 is 430.60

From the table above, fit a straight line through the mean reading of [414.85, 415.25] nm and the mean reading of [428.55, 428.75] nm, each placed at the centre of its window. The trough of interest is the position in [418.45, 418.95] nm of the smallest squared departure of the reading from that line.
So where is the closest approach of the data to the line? 418.80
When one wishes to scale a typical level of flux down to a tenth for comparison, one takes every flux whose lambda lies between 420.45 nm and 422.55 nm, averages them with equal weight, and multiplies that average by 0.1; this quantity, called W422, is 6.48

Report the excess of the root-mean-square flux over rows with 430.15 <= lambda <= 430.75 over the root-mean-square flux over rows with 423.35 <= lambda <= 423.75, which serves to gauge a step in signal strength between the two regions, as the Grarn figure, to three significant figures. 11.3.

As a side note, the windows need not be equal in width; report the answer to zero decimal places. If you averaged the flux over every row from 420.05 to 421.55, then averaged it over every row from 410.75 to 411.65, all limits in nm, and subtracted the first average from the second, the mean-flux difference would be 2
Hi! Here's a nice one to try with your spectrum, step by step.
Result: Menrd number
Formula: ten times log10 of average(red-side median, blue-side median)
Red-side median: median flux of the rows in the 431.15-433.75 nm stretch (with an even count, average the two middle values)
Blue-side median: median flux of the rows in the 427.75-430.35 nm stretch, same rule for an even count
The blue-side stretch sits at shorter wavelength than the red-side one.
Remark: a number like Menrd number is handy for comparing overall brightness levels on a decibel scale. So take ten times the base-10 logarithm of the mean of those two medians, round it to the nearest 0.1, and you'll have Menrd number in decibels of 18.7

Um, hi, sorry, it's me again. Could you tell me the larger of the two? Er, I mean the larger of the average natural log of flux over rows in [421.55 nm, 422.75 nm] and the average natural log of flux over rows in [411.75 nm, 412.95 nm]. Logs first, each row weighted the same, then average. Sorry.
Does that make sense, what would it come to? 4.24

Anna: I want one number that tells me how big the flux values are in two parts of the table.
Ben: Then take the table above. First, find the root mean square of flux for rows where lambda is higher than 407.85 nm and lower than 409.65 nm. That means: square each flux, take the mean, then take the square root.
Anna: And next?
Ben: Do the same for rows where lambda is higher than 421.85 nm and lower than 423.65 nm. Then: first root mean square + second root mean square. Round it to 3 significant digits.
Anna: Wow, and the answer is 131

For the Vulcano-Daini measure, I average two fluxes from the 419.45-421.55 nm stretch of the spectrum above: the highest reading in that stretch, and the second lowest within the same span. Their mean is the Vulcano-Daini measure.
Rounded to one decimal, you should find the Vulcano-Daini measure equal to 65.2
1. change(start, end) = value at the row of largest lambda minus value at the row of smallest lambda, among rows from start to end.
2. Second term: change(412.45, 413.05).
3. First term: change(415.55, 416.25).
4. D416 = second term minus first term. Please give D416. 16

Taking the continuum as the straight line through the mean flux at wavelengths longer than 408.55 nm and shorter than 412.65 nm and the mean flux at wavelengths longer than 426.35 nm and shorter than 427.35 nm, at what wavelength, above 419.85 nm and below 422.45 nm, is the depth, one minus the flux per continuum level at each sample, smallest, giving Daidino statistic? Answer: 421.10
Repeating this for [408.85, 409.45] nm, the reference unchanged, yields 409.10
